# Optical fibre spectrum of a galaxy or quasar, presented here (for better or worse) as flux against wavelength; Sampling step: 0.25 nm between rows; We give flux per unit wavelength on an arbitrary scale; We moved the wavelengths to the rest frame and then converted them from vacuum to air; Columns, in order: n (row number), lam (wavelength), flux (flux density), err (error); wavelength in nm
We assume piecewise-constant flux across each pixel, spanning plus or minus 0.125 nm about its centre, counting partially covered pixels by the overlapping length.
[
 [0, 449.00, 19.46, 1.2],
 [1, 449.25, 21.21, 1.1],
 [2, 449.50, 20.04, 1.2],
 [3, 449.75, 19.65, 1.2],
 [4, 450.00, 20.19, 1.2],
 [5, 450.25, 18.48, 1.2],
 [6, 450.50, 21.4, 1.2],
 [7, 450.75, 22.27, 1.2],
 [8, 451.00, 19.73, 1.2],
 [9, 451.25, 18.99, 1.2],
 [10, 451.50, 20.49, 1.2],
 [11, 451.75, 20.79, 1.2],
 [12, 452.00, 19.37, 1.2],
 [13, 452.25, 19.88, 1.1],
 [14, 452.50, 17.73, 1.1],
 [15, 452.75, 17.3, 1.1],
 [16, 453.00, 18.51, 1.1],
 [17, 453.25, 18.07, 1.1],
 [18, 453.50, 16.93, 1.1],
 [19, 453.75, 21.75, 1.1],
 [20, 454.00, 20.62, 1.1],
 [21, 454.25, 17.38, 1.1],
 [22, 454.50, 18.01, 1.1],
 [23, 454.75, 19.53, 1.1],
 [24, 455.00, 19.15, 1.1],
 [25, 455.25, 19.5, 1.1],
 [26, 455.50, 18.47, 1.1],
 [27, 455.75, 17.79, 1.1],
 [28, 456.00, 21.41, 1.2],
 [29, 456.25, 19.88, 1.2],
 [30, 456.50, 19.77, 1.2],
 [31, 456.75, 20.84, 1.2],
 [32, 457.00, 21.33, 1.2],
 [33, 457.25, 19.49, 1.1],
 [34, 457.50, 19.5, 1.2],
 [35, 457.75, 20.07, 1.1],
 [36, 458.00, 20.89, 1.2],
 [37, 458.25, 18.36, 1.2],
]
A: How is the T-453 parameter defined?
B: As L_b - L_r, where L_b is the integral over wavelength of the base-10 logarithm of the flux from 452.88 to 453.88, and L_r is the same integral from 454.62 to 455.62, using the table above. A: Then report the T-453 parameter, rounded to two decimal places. -0.01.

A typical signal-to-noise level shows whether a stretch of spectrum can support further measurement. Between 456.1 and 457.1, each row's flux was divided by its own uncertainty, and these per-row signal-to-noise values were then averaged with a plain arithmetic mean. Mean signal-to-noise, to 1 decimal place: 17.0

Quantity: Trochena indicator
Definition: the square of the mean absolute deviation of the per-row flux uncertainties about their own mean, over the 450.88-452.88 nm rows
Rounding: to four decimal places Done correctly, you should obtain 0.0022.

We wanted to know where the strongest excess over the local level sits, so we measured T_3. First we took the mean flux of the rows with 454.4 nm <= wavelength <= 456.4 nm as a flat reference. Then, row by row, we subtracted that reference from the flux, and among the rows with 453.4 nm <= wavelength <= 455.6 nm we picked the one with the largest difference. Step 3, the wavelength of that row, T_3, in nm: 453.75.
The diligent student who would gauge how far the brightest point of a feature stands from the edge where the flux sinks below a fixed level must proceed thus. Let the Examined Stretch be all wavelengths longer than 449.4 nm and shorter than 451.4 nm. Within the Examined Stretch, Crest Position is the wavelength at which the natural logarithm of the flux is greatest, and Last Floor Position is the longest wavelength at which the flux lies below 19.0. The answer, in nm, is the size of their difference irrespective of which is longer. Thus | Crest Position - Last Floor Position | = 0.50 nm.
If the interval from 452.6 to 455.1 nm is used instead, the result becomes 0.75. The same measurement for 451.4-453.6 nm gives 1.75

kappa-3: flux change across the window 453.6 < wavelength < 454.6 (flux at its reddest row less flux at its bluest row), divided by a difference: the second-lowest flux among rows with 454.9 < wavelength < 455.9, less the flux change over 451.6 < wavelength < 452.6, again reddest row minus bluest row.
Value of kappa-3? -0.17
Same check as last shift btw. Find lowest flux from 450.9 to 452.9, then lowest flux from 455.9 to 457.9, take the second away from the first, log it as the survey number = -2.2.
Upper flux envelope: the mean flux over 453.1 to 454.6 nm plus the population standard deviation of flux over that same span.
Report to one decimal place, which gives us 20.6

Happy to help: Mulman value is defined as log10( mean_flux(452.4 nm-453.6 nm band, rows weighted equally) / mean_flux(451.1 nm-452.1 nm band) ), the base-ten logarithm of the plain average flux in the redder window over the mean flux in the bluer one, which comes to -0.051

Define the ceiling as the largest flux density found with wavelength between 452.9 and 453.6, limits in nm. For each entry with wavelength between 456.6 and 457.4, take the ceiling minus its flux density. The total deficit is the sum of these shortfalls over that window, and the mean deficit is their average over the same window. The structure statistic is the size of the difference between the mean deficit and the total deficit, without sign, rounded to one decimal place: 4.1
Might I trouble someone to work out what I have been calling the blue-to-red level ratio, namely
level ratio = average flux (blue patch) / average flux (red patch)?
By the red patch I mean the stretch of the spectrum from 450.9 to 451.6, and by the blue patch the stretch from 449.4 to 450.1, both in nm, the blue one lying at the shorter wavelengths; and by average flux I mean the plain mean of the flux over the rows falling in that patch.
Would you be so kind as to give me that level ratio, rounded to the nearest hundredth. 1.01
